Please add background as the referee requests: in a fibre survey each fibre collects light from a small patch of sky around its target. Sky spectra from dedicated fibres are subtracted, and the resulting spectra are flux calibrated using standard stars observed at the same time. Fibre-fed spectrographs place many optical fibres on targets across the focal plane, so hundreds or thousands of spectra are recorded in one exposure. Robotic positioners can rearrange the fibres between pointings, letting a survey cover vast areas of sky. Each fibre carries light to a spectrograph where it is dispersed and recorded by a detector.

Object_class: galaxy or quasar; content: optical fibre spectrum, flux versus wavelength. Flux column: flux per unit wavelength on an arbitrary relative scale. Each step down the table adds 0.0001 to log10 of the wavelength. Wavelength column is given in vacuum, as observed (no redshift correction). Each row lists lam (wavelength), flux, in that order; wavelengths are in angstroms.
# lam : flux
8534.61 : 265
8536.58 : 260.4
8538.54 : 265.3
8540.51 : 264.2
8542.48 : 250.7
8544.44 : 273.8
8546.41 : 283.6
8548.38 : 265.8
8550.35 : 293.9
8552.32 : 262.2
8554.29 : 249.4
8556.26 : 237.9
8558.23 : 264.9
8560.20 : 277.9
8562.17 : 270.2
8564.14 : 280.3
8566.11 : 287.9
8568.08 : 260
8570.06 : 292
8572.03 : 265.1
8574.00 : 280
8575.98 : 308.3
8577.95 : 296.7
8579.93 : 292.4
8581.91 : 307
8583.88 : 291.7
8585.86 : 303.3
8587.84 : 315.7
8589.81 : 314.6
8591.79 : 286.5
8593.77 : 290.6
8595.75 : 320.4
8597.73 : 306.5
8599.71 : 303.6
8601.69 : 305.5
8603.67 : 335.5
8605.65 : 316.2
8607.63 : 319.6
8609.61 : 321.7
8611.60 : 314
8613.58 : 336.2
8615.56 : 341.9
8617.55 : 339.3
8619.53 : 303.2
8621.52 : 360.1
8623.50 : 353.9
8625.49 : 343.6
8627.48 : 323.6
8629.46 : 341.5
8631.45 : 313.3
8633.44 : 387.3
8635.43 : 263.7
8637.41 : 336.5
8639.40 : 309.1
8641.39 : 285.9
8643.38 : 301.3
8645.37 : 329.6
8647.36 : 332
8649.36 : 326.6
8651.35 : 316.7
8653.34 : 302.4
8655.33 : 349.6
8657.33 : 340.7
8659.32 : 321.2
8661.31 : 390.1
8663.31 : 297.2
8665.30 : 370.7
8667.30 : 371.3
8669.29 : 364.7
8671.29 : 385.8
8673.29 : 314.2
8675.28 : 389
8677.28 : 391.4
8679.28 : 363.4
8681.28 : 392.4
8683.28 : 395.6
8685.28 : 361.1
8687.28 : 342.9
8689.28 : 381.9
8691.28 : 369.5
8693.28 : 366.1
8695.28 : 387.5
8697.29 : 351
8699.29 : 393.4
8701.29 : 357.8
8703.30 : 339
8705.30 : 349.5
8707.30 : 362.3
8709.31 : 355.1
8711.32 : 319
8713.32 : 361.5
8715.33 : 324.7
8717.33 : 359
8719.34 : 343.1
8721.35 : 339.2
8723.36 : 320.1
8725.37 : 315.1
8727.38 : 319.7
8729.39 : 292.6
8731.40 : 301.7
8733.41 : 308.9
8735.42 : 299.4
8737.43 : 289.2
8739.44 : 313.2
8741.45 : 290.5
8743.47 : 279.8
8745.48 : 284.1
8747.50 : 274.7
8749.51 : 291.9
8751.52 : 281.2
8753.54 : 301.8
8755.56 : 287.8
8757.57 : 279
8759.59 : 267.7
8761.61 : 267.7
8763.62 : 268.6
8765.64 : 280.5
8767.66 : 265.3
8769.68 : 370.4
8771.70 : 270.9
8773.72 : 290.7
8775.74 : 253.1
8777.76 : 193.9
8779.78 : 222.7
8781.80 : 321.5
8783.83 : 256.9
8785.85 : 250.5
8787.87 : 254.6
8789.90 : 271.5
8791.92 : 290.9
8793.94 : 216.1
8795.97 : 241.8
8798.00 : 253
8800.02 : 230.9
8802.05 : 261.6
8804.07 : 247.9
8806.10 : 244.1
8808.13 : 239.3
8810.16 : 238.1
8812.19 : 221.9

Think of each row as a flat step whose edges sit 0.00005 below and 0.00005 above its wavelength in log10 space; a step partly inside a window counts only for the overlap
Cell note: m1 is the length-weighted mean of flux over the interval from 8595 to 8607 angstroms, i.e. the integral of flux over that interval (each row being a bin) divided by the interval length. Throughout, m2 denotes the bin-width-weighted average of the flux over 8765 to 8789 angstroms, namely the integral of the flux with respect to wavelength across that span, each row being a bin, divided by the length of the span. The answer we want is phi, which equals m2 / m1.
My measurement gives 0.85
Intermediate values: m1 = 315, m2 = 269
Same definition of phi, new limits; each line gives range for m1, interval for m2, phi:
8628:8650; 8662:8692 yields 1.14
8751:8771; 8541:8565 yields 0.93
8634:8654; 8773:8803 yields 0.81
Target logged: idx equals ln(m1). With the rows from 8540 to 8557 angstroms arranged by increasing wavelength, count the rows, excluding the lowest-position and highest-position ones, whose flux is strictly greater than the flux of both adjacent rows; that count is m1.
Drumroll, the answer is 0.7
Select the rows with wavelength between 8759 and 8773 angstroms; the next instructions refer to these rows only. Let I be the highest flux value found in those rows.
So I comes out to 370.4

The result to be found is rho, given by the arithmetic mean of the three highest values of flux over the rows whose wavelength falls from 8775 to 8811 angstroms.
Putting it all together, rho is 295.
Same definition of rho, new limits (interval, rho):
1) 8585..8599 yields 317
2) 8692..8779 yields 384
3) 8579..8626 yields 353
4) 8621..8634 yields 367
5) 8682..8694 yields 382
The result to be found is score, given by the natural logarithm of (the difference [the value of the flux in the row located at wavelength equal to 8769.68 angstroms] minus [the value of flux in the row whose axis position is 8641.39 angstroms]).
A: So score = 4.4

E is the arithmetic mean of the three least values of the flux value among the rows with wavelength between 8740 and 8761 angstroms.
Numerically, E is 274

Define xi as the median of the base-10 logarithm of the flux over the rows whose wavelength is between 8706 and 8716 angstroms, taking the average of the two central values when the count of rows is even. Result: 2.55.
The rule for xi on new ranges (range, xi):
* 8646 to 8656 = 2.51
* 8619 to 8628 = 2.54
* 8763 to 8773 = 2.43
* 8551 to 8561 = 2.42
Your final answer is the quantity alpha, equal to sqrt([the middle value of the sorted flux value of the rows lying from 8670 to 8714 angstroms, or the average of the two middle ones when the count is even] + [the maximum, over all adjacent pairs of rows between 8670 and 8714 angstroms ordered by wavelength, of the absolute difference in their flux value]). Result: 20.9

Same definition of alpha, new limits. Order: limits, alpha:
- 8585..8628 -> 19.4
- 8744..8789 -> 19.4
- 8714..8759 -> 18.3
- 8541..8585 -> 17.6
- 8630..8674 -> 21.3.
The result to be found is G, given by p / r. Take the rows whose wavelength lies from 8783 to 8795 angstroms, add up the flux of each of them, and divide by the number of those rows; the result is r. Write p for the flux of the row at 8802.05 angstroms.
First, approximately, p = 261.6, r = 257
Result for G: 1.02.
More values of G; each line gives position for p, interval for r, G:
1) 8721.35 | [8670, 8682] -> 0.91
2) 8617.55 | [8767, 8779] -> 1.24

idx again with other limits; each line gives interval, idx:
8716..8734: 0.0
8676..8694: 0.7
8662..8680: 1.1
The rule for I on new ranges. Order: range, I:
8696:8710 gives 393.4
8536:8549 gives 283.6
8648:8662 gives 390.1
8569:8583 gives 308.3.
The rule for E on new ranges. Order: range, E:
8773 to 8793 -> 222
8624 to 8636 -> 300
